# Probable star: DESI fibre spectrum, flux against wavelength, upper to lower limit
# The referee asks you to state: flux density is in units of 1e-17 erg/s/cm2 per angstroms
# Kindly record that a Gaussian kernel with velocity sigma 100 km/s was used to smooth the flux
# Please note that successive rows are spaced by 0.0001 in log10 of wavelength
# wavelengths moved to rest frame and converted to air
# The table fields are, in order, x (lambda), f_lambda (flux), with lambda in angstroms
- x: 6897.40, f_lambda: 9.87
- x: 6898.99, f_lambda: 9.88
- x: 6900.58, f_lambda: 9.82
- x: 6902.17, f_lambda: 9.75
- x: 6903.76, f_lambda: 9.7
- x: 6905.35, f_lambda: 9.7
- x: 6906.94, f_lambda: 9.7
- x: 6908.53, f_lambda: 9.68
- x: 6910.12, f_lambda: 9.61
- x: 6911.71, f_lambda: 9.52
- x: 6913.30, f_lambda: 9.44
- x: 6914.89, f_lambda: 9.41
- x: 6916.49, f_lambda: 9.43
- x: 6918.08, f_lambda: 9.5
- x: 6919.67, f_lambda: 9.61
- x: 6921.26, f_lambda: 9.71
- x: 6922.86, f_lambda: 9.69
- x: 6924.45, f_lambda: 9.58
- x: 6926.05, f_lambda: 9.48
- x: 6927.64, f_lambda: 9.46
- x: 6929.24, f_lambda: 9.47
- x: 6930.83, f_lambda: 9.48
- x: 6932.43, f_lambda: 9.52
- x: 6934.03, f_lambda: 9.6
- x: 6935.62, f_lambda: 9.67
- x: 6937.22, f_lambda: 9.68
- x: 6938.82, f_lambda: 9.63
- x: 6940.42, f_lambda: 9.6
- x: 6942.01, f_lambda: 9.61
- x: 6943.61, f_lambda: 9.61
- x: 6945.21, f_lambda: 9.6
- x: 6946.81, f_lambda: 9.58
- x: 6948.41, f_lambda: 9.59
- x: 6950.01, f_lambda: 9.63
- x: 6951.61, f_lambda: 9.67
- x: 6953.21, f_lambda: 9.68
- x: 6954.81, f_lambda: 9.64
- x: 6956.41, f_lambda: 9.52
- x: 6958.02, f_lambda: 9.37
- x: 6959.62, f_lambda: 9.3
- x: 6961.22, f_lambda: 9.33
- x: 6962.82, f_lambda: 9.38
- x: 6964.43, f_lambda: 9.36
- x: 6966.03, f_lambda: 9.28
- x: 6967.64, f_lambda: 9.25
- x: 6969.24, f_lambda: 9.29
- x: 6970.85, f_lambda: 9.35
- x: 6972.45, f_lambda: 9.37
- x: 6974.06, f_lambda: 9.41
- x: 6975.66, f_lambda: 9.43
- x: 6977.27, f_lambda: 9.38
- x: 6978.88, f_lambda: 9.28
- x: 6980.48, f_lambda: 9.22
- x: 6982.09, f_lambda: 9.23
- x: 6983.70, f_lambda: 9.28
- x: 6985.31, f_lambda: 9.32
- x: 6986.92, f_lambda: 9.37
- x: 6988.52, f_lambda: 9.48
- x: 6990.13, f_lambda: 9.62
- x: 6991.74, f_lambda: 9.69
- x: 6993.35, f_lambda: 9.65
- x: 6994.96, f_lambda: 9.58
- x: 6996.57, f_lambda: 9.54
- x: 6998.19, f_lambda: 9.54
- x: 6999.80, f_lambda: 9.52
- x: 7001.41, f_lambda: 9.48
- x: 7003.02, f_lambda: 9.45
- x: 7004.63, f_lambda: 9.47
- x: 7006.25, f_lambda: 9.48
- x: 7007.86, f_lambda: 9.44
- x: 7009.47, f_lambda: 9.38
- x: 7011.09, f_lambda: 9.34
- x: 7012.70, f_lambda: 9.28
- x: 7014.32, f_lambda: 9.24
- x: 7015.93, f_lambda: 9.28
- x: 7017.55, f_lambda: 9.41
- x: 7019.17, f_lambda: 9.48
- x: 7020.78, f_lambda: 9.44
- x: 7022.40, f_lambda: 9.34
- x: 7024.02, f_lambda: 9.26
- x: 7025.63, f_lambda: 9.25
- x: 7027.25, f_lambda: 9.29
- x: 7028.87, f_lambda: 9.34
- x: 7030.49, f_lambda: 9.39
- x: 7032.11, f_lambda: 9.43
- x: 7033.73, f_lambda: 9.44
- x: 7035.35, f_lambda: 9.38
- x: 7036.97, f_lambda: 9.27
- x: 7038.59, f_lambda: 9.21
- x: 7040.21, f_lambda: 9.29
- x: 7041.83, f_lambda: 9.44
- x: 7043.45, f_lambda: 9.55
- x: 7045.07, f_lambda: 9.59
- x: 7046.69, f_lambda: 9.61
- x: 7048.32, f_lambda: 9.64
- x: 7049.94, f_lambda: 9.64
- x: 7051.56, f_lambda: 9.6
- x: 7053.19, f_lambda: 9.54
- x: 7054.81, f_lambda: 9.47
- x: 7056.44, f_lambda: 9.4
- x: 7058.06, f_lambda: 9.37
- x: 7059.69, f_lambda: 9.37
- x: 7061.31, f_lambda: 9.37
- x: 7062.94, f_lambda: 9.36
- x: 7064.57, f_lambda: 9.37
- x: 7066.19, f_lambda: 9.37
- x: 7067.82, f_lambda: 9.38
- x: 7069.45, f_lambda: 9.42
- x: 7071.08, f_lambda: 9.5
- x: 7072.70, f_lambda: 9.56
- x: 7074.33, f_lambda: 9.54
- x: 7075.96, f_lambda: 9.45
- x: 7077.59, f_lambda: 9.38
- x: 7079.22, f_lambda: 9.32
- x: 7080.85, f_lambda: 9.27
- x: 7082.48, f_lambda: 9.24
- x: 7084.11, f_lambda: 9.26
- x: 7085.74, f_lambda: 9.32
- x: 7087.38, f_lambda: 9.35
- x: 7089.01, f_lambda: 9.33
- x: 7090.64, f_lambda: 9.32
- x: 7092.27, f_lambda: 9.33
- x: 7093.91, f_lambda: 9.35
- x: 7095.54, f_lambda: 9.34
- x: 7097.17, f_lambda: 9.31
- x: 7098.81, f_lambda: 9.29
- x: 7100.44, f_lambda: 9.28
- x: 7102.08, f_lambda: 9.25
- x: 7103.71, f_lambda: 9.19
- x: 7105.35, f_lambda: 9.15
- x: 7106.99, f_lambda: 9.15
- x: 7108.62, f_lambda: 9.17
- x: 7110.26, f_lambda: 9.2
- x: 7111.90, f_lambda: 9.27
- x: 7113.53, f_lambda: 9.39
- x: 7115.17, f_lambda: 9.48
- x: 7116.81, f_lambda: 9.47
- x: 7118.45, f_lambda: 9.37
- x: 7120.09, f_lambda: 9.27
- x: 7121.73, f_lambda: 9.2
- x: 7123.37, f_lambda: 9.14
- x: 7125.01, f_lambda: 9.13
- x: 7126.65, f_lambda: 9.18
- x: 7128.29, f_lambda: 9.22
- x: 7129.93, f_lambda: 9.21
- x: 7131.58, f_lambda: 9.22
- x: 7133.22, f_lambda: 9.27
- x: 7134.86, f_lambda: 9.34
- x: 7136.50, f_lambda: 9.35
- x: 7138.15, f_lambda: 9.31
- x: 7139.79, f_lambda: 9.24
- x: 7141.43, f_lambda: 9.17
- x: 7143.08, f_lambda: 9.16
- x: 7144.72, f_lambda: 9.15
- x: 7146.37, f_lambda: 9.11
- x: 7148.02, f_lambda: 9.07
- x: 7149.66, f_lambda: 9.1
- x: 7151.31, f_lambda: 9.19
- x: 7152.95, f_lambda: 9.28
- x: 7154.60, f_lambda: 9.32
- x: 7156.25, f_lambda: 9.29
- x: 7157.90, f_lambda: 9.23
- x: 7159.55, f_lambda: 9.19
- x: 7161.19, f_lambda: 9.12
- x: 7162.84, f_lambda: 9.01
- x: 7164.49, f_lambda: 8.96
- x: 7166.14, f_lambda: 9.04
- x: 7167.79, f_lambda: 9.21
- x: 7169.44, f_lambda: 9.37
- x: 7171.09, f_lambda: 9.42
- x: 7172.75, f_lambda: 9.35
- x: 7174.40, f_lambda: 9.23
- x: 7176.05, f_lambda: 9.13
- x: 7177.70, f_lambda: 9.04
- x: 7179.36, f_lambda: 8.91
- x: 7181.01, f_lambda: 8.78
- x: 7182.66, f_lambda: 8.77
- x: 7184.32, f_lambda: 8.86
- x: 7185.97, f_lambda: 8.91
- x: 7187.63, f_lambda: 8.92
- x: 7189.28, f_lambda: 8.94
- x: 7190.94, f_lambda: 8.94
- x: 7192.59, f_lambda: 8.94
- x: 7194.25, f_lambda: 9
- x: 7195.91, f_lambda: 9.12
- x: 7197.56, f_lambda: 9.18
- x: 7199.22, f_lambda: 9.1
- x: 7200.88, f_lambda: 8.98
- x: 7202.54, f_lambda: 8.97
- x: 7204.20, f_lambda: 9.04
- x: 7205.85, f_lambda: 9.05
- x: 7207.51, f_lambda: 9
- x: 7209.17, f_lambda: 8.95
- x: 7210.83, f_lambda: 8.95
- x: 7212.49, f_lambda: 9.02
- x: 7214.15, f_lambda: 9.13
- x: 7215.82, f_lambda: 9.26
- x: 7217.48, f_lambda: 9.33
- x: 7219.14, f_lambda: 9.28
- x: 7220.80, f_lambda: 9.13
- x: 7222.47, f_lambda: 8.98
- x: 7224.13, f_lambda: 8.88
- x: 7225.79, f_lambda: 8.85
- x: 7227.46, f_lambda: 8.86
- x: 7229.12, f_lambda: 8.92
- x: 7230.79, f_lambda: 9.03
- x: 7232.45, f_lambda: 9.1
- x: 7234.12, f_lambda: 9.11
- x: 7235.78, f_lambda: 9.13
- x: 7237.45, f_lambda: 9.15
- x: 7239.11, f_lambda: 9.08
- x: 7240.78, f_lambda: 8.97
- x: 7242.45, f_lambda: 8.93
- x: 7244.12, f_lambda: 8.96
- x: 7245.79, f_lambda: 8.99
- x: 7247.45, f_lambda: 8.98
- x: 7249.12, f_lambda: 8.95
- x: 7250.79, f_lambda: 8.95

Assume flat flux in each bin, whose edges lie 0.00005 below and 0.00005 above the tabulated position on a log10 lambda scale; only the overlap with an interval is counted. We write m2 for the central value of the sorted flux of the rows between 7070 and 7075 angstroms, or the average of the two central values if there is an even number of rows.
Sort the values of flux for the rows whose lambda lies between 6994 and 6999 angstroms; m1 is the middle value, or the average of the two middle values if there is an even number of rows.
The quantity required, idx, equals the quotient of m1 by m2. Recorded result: 1.00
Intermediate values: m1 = 9.5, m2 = 9.5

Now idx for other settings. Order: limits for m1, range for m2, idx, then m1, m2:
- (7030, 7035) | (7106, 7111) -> 1.03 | 9.4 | 9.2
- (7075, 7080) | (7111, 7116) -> 1.00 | 9.4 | 9.4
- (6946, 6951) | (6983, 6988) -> 1.03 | 9.6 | 9.3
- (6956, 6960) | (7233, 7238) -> 1.03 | 9.4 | 9.1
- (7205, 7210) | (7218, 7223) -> 0.99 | 9.0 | 9.1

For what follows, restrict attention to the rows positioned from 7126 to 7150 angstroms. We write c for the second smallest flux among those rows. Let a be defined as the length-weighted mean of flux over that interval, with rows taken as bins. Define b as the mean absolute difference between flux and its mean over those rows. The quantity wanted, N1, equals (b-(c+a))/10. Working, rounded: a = 9.21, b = 0.07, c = 9.1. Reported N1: -1.82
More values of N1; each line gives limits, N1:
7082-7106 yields -1.84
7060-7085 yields -1.86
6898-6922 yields -1.89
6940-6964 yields -1.88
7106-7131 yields -1.83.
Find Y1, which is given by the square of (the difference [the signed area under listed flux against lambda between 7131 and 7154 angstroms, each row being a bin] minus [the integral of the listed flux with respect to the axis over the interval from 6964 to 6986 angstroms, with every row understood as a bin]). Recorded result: 49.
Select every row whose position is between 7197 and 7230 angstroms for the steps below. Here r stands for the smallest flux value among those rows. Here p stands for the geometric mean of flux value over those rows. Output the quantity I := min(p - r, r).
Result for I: 0.19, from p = 9.0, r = 8.85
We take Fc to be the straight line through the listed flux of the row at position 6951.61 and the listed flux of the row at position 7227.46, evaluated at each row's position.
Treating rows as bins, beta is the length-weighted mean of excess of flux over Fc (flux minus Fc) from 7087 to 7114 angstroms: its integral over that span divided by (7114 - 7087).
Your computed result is 0.04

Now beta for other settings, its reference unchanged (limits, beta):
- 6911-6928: -0.23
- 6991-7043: -0.07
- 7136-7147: 0.10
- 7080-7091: 0.02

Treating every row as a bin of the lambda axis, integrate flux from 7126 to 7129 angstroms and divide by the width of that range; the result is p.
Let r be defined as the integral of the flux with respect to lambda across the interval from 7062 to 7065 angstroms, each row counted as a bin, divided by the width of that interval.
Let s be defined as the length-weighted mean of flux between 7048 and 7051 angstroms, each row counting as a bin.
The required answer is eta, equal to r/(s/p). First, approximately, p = 9.20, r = 9.34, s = 9.66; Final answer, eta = 8.9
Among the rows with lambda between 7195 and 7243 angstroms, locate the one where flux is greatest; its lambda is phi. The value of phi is 7217.48 angstroms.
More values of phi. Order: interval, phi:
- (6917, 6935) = 6921.26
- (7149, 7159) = 7154.60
